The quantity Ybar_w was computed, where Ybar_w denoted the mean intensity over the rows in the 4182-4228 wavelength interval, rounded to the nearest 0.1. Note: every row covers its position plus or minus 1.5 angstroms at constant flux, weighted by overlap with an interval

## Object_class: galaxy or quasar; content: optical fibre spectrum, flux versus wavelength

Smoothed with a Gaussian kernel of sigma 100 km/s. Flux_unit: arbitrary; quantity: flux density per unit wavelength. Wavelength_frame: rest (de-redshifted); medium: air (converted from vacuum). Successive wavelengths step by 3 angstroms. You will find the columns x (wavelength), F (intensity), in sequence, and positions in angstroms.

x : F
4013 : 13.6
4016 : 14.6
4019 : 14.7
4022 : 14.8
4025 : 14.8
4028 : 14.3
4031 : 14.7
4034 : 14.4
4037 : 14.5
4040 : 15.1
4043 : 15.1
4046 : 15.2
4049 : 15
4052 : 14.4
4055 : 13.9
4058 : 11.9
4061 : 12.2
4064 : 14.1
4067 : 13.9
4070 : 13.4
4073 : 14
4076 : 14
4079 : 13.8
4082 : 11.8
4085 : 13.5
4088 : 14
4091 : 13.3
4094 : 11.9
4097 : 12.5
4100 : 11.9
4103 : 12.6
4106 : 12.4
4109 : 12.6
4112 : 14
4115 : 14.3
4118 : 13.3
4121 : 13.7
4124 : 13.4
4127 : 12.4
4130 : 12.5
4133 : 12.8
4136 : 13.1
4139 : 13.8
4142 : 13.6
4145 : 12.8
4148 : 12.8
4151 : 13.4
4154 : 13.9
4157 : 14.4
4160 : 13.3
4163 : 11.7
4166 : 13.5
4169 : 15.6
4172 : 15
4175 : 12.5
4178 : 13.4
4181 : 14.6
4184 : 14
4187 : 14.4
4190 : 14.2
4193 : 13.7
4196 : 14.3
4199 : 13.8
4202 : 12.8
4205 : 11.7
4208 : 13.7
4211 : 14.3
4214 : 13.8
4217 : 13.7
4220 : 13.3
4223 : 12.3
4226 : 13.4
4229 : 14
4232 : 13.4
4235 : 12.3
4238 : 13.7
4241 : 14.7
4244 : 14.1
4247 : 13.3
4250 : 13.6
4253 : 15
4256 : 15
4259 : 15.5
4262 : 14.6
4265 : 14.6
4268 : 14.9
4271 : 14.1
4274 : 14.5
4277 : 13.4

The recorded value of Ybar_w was 13.6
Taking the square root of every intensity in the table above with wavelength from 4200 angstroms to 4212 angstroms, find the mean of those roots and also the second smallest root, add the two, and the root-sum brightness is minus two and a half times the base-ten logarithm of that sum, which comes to -2.143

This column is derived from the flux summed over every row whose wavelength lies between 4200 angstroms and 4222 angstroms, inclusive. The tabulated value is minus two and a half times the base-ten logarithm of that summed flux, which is -4.92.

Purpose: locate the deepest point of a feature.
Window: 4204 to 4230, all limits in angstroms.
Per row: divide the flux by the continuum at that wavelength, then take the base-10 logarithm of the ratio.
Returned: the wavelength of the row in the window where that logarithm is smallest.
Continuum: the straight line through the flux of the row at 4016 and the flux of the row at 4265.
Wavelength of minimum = 4205 angstroms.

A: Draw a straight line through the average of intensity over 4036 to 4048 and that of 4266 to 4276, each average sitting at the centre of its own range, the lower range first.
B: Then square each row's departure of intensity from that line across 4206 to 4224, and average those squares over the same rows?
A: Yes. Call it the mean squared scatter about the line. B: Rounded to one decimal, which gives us 1.6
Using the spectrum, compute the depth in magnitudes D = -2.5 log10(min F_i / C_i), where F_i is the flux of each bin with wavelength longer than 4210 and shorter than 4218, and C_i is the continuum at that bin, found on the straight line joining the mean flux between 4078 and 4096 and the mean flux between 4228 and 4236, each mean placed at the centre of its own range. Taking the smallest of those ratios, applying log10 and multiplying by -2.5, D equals -0.039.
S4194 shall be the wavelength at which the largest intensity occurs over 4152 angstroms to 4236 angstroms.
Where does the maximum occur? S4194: 4169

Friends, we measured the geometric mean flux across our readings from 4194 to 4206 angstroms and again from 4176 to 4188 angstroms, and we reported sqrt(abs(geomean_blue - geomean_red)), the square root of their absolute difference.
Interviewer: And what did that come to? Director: 0.99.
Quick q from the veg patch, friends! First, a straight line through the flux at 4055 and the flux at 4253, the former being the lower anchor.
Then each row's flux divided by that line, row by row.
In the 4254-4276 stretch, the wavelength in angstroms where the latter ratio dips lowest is 4271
